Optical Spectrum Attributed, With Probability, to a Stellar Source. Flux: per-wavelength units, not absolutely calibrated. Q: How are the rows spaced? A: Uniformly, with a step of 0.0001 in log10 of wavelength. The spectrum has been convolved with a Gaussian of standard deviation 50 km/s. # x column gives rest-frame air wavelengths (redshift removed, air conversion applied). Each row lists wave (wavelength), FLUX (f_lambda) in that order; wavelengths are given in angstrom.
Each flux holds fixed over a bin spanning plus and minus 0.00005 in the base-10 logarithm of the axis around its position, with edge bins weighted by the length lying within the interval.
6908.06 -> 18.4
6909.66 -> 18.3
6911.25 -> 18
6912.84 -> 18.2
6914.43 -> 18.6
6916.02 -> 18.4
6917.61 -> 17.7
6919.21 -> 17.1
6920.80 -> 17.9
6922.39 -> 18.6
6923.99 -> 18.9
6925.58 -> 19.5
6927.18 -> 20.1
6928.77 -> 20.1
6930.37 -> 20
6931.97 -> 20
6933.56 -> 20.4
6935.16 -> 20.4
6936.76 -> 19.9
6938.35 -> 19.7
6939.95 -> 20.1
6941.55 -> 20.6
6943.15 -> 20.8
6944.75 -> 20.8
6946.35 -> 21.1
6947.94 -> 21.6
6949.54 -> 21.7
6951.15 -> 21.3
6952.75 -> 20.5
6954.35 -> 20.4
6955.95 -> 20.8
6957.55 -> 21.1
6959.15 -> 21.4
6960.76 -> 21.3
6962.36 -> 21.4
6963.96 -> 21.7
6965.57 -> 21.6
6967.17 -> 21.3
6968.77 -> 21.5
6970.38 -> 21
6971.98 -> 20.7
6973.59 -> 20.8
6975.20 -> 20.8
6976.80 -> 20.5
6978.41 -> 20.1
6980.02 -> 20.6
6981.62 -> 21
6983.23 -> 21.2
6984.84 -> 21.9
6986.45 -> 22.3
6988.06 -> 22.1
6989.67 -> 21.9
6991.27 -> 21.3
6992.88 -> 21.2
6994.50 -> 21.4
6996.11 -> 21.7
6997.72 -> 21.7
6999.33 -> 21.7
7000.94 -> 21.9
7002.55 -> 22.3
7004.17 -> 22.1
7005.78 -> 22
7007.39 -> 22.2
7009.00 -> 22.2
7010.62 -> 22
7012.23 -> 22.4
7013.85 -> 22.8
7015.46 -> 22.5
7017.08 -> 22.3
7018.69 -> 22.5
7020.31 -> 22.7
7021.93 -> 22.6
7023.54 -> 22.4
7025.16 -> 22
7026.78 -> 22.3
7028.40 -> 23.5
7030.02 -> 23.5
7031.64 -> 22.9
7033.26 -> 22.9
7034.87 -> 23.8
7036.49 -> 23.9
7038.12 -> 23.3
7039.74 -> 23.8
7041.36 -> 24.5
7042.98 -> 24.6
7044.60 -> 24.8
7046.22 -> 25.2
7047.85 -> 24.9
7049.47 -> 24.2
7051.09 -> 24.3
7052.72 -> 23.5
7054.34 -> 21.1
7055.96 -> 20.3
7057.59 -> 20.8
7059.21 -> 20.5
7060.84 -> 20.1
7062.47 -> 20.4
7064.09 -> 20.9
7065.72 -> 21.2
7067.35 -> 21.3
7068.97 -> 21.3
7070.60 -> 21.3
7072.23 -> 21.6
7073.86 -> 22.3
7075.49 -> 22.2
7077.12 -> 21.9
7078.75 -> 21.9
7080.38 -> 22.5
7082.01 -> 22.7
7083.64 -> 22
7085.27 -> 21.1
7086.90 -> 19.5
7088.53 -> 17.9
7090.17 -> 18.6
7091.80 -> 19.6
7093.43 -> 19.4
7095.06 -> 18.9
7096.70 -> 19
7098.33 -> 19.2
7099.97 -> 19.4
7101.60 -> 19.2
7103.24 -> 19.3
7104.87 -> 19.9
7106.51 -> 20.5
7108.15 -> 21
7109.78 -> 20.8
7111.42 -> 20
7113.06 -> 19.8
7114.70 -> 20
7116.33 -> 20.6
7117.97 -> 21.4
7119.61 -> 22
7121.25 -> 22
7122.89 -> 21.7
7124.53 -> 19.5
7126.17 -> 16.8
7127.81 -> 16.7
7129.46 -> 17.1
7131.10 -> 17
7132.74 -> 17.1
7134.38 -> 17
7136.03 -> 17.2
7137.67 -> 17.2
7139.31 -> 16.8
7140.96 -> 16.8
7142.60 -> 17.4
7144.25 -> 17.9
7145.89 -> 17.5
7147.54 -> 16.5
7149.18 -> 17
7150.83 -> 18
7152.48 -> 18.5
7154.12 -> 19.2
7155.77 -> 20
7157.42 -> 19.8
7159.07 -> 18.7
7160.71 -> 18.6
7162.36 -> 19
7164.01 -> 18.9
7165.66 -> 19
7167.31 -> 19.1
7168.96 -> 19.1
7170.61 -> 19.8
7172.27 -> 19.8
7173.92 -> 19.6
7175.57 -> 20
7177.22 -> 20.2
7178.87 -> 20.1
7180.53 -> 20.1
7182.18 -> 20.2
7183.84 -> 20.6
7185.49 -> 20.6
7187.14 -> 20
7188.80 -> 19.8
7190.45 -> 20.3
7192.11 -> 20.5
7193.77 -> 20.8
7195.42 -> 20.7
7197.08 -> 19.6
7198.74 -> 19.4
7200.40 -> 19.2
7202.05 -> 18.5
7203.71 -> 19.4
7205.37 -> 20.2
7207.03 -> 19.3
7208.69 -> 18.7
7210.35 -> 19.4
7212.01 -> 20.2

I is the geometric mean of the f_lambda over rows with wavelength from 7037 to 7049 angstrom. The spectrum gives 24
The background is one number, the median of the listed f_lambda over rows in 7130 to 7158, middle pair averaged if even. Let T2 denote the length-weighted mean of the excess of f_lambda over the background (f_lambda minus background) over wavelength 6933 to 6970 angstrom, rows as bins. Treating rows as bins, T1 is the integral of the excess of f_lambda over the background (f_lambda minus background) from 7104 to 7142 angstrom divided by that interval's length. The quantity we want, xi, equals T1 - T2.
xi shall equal -1.9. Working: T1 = 1.9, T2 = 3.7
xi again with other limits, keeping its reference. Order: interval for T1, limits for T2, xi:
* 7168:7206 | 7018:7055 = -3.5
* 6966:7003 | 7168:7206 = 1.4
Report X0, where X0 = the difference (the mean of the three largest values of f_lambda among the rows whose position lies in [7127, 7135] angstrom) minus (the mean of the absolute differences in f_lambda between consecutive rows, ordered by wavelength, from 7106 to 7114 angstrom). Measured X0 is 16.6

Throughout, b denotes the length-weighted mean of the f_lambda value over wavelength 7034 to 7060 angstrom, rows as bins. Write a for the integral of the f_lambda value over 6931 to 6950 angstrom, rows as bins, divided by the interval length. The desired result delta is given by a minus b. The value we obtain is -2.8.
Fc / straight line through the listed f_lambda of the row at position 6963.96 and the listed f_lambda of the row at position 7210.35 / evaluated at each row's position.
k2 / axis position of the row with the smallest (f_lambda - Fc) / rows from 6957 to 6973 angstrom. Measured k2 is 6971.98 angstrom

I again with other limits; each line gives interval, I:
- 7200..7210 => 19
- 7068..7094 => 21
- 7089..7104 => 19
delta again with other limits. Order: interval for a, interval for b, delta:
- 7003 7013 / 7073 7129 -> 1.9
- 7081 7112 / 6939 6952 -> -1.1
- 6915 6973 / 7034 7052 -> -4.0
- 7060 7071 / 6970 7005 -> -0.5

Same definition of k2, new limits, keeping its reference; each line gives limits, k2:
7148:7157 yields 7149.18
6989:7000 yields 6992.88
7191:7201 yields 7200.40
